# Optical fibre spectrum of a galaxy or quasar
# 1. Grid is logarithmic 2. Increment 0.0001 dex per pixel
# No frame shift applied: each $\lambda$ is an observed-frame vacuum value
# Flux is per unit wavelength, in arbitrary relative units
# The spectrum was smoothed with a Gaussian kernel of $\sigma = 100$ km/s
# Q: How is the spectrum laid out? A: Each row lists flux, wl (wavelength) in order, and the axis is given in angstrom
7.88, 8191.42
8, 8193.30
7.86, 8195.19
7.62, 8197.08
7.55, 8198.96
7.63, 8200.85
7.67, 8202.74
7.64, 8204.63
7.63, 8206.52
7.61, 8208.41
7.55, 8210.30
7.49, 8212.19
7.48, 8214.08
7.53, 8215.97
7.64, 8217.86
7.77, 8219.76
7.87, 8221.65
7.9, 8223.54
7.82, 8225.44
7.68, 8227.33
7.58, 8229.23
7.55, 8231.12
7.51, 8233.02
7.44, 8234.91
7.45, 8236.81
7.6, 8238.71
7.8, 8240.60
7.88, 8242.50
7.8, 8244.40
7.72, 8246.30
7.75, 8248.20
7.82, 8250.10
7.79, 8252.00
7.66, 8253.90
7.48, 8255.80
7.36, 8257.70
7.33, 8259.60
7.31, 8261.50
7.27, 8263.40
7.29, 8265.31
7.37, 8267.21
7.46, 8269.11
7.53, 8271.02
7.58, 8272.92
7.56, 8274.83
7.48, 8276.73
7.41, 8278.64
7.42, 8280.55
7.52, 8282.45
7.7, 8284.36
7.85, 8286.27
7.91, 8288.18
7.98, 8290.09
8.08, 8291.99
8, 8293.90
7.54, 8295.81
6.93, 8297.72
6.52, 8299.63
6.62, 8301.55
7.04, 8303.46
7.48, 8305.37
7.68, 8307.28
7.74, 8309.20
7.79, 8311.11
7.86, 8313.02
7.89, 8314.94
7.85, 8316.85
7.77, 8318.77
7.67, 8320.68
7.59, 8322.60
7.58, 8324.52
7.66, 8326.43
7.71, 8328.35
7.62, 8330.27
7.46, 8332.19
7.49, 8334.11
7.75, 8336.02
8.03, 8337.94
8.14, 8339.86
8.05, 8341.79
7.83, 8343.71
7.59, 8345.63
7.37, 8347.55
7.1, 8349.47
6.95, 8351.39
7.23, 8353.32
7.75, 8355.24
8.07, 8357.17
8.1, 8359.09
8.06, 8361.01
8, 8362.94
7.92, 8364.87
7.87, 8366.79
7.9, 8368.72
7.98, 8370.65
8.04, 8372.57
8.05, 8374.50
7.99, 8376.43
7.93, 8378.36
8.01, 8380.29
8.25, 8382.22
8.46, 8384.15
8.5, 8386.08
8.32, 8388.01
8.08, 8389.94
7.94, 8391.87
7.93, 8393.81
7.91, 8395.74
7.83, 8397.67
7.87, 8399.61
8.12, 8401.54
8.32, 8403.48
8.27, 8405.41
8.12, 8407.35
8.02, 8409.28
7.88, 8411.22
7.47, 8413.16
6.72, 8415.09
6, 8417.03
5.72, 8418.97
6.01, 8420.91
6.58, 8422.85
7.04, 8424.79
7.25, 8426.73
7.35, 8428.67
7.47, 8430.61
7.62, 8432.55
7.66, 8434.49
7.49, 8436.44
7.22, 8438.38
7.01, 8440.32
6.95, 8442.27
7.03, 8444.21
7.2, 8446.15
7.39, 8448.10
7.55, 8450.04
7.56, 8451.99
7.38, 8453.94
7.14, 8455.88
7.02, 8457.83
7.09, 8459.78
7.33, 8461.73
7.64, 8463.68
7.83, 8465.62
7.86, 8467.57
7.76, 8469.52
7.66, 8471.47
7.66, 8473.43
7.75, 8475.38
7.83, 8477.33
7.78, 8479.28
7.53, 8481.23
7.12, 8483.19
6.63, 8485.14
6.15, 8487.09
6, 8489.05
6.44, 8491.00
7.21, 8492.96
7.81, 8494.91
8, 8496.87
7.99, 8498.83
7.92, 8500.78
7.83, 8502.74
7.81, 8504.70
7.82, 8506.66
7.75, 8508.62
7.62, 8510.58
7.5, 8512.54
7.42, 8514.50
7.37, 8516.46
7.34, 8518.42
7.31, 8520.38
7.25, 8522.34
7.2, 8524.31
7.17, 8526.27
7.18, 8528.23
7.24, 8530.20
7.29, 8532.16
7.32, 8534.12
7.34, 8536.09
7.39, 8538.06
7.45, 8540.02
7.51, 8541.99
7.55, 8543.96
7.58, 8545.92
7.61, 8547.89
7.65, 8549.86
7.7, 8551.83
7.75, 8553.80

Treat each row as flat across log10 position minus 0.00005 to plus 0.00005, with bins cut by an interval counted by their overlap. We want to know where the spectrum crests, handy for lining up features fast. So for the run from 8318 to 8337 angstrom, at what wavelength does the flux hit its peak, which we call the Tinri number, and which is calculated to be 8318.77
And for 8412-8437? 8434.49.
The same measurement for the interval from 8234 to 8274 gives 8242.50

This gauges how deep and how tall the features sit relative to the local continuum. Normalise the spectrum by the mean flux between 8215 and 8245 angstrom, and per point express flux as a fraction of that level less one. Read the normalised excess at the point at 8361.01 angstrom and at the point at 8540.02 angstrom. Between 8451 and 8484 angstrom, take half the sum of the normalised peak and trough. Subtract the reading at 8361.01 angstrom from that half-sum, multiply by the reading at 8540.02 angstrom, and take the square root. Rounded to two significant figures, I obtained 0.049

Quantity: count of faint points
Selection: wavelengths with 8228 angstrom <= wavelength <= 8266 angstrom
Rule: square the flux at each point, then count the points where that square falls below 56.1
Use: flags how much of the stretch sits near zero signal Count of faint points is 8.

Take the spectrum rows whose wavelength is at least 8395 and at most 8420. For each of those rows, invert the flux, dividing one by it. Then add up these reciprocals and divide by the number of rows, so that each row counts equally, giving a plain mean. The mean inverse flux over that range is 0.134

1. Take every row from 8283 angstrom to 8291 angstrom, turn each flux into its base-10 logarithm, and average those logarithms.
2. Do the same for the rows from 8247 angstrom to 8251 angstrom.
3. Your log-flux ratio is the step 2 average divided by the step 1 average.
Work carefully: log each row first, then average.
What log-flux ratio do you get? 1.00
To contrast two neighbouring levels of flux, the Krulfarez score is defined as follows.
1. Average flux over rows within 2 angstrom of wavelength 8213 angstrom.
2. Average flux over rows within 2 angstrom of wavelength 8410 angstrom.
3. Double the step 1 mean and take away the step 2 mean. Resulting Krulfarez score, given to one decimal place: 7.0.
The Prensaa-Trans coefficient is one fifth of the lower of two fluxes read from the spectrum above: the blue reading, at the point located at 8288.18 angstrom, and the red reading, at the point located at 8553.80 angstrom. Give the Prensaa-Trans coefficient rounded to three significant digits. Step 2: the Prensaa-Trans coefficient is 1.55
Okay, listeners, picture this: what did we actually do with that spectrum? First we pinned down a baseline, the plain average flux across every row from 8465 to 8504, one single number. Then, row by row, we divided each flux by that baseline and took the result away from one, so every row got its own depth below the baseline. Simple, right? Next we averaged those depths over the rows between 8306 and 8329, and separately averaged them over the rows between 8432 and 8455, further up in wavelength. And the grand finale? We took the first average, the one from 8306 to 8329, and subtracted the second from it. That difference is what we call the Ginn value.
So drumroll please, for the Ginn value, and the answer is -0.053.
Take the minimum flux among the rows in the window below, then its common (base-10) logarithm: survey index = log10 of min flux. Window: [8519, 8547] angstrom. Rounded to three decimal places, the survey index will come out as 0.856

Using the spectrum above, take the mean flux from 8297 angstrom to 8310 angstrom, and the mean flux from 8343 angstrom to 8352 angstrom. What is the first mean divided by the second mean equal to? 0.97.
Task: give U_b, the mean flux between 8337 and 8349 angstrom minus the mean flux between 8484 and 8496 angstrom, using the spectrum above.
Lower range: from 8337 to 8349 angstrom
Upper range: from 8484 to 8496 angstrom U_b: 1.1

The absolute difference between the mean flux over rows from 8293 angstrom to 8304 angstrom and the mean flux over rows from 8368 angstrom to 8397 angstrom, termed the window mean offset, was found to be 1.0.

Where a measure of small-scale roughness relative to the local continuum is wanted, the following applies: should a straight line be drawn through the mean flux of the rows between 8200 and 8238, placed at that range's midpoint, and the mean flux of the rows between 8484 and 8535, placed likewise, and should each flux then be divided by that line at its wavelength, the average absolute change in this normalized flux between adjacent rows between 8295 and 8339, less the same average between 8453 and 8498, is -0.011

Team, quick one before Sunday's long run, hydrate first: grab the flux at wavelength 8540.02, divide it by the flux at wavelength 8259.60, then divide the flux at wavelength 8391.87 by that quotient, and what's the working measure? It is 7.8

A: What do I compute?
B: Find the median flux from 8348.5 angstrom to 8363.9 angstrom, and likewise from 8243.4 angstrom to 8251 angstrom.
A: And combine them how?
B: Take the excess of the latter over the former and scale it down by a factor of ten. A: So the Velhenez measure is -0.010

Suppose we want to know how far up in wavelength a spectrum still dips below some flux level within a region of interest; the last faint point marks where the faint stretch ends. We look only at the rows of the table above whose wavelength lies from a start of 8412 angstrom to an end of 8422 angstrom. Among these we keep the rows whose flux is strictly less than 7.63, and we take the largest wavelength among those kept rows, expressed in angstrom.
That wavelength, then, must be 8420.91 angstrom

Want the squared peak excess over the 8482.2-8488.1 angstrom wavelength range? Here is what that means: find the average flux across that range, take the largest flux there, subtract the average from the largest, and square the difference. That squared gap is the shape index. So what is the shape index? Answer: 0.24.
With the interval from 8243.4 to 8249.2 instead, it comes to 0.00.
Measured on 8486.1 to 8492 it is 0.06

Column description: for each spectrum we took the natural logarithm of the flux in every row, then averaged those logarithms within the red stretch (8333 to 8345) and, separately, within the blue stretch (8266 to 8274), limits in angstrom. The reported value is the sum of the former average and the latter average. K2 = 4.08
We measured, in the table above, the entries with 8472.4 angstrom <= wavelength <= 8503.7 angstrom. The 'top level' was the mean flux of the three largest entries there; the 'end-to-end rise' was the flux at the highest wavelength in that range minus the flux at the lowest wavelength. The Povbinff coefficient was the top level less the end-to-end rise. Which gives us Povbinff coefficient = 7.80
